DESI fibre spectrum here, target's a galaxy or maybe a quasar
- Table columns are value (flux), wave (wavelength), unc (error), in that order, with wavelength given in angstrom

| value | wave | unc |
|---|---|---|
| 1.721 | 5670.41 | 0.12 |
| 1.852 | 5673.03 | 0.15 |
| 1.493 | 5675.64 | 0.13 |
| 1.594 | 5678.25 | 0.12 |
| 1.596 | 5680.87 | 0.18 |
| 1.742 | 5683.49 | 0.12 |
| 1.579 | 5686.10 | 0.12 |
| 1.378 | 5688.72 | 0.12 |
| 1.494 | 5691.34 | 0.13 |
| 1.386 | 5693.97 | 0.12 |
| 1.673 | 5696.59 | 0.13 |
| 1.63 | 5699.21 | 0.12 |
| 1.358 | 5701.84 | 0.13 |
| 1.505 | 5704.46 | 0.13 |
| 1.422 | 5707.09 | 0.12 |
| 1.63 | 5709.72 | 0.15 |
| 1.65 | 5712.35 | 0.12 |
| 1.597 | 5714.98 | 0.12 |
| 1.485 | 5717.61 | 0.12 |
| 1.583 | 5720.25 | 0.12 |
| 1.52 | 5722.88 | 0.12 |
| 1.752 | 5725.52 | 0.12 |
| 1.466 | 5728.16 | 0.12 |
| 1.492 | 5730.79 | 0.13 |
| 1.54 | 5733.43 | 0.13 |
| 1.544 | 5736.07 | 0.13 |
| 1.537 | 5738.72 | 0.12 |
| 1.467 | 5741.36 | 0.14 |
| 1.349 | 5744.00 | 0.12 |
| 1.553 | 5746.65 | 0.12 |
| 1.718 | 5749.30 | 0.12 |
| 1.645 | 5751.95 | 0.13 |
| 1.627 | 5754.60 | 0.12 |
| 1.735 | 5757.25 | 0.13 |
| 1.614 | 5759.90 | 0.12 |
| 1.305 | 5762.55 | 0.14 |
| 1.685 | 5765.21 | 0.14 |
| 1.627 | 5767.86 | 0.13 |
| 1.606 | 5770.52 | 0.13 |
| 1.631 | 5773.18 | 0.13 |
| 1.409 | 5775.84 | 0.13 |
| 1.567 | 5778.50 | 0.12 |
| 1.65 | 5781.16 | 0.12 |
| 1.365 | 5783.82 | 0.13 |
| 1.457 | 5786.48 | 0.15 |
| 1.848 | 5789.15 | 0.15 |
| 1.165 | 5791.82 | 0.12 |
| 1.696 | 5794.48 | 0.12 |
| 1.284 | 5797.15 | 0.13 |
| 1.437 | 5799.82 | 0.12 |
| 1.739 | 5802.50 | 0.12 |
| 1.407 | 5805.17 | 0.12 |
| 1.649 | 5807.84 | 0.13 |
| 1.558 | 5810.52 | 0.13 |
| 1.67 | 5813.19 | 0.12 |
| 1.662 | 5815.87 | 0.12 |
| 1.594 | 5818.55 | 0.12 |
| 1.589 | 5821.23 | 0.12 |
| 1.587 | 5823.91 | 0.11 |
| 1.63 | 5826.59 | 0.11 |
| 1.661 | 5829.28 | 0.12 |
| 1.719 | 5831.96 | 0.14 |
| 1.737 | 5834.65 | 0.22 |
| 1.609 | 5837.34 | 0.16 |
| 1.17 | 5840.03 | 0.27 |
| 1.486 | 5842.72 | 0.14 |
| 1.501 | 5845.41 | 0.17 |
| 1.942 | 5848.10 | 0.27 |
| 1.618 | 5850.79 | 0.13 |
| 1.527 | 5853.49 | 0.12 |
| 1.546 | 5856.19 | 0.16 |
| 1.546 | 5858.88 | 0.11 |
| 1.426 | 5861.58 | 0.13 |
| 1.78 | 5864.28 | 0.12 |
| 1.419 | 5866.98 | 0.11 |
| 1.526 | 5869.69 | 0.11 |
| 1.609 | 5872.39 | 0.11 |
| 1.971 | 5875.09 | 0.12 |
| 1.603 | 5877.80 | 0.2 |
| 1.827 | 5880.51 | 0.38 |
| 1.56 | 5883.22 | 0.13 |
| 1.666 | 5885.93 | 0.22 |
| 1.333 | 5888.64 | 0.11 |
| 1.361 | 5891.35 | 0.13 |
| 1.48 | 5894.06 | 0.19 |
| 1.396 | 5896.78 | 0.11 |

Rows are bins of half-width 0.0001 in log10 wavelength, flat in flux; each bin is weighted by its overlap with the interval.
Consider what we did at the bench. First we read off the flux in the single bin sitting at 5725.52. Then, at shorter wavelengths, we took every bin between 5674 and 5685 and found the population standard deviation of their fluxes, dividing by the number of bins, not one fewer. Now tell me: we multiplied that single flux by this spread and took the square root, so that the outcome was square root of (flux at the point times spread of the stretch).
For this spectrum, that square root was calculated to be 0.394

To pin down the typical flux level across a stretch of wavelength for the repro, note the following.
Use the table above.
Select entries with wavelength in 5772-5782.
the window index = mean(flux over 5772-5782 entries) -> 1.56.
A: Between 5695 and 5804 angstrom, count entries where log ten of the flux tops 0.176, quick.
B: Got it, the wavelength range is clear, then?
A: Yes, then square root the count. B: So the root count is 5.2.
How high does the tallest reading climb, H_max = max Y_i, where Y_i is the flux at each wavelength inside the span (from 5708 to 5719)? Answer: 1.65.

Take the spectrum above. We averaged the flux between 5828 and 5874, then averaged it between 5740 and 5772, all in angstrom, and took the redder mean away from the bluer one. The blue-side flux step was 0.00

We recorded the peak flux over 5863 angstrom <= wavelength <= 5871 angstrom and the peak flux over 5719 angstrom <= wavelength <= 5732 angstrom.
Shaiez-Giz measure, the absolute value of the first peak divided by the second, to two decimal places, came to 1.02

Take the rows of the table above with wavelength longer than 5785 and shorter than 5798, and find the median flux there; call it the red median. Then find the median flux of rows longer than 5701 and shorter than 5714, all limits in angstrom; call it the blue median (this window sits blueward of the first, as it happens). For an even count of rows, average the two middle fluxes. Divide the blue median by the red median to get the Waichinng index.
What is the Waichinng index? 1.03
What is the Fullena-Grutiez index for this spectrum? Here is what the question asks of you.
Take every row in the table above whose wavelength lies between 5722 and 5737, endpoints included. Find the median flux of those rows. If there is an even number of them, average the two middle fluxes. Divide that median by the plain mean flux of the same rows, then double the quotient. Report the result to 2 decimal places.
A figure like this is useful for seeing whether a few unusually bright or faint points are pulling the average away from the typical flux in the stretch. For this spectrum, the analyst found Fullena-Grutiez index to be 1.97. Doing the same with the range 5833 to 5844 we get 2.06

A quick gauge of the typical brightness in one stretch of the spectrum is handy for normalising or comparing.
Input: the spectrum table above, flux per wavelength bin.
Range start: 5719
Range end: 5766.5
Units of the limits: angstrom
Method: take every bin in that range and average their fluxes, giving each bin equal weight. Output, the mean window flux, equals 1.56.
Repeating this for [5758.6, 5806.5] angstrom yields 1.53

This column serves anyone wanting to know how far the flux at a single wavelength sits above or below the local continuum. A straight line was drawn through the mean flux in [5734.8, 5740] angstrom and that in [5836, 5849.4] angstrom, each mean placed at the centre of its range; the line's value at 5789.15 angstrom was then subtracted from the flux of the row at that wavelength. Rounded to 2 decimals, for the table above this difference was 0.31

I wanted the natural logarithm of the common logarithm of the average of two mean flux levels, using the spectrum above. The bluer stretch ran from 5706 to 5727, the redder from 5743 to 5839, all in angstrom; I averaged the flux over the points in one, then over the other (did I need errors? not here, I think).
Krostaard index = -1.62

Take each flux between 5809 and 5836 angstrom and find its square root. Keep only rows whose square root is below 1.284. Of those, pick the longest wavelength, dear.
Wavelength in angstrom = 5826.59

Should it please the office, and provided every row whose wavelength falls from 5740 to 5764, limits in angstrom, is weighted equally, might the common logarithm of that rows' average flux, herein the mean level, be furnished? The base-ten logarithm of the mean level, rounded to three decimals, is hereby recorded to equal 0.192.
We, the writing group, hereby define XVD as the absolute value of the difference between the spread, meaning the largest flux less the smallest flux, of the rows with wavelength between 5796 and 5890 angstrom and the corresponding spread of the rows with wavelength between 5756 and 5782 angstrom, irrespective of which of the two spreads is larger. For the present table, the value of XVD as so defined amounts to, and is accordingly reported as 0.37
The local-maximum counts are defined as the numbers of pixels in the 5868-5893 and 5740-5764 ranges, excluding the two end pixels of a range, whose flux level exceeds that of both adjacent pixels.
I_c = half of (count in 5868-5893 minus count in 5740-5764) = 0.50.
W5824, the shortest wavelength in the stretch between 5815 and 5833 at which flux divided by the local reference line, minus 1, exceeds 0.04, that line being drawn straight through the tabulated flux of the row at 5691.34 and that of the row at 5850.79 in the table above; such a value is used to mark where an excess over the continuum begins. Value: 5815.87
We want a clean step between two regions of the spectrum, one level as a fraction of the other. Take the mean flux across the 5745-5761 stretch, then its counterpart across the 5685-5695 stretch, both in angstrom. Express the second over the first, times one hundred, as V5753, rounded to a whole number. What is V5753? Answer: 89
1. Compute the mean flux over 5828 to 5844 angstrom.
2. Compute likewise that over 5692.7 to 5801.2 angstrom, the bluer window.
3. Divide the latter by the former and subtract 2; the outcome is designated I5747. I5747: -1.01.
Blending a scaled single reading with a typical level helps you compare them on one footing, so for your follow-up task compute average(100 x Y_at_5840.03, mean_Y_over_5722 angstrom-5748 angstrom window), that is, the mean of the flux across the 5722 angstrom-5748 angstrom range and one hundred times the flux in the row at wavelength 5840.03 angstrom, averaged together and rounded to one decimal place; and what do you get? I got 59.3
